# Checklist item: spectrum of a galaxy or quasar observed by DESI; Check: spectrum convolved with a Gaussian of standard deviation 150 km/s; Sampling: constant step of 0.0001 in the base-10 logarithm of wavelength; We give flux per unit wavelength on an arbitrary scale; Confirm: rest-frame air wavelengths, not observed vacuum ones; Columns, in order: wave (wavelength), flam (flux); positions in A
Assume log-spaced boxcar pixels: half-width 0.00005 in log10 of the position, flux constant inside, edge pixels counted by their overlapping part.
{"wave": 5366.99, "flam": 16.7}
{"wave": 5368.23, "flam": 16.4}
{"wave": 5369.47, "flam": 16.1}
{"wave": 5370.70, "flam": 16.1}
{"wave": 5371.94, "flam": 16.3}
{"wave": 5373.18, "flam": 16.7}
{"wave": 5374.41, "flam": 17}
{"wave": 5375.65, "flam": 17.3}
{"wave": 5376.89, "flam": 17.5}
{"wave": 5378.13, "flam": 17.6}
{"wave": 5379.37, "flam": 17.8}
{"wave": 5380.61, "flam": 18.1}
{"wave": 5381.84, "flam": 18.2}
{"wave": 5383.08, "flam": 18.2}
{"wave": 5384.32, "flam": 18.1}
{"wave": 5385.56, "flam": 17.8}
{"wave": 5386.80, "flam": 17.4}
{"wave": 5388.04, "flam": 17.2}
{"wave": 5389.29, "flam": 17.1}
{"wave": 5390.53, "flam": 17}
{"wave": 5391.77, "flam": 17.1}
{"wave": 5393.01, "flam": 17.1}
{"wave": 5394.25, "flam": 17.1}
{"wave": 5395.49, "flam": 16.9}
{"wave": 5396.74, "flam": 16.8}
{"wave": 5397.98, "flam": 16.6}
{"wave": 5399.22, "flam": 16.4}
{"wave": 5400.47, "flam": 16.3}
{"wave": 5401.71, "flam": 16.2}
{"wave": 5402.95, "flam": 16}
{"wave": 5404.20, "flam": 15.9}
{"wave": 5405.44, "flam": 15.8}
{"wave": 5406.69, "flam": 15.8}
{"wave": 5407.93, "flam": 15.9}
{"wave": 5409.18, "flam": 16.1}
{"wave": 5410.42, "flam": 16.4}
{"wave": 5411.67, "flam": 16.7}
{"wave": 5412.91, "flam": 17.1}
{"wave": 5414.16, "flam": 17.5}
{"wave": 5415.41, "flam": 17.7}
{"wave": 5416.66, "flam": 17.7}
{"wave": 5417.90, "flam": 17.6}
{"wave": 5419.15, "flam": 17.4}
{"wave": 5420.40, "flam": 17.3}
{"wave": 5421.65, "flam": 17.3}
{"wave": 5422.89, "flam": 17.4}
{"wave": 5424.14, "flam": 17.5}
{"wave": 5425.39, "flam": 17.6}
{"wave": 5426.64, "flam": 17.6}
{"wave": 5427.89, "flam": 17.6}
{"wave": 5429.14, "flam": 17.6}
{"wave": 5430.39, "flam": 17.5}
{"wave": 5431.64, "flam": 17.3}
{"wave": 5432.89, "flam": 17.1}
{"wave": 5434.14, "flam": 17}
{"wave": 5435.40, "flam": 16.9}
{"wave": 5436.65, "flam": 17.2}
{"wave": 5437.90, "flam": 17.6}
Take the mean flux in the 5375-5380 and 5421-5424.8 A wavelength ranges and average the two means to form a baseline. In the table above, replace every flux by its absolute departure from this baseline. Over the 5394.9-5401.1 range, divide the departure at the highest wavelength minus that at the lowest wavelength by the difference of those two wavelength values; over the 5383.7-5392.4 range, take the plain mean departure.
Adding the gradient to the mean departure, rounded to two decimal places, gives 0.48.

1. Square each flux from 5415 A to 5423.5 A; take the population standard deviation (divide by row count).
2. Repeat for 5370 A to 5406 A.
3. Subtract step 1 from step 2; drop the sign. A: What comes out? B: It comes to 18.1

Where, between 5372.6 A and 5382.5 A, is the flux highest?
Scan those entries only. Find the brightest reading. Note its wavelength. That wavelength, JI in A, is 5381.84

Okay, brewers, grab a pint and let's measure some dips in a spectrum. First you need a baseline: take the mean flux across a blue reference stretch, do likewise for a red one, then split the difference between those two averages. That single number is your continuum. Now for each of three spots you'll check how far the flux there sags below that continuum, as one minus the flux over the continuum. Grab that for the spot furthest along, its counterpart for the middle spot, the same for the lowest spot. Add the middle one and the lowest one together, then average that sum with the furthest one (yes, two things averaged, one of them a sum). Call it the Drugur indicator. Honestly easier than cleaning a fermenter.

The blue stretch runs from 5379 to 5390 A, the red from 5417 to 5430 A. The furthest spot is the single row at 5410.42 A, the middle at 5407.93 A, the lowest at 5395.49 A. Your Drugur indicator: 0.105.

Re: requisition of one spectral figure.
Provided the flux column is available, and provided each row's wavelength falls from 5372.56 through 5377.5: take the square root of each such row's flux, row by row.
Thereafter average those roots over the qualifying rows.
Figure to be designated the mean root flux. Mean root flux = 4.14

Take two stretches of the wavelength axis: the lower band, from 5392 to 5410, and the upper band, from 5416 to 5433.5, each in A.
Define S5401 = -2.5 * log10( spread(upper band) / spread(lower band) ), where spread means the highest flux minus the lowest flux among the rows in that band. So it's 0.8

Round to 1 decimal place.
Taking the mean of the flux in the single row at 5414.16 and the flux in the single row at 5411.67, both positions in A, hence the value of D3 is 17.1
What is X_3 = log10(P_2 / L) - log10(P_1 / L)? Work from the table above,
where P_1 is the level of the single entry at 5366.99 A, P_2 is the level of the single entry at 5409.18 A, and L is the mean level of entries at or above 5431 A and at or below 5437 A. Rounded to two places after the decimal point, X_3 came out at -0.02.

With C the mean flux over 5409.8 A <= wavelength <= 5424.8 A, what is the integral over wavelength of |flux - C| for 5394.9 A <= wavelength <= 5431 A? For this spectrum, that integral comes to 22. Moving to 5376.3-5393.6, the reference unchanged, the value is 7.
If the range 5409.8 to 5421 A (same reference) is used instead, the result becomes 4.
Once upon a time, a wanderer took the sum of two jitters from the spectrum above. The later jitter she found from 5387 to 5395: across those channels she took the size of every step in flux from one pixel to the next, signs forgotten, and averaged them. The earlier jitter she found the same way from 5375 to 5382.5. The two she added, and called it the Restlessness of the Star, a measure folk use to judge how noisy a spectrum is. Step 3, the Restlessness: 0.24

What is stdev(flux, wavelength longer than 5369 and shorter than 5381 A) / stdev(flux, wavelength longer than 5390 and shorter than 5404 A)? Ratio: 1.8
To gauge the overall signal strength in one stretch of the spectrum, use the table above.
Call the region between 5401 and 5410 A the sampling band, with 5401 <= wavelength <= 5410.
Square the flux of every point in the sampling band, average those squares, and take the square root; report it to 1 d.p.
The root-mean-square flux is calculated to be 16.0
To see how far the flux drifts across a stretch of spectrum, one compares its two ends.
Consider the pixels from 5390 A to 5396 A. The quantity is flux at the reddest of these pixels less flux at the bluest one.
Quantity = -0.1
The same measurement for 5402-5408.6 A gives -0.1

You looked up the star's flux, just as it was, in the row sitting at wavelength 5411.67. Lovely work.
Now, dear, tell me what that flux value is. 16.7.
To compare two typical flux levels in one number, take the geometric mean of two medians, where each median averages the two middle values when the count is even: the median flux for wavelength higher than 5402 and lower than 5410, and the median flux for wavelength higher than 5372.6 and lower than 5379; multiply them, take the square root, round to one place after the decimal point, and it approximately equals 16.6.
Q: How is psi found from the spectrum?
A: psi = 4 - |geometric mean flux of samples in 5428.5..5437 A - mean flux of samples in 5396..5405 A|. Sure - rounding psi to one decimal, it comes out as 3.1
